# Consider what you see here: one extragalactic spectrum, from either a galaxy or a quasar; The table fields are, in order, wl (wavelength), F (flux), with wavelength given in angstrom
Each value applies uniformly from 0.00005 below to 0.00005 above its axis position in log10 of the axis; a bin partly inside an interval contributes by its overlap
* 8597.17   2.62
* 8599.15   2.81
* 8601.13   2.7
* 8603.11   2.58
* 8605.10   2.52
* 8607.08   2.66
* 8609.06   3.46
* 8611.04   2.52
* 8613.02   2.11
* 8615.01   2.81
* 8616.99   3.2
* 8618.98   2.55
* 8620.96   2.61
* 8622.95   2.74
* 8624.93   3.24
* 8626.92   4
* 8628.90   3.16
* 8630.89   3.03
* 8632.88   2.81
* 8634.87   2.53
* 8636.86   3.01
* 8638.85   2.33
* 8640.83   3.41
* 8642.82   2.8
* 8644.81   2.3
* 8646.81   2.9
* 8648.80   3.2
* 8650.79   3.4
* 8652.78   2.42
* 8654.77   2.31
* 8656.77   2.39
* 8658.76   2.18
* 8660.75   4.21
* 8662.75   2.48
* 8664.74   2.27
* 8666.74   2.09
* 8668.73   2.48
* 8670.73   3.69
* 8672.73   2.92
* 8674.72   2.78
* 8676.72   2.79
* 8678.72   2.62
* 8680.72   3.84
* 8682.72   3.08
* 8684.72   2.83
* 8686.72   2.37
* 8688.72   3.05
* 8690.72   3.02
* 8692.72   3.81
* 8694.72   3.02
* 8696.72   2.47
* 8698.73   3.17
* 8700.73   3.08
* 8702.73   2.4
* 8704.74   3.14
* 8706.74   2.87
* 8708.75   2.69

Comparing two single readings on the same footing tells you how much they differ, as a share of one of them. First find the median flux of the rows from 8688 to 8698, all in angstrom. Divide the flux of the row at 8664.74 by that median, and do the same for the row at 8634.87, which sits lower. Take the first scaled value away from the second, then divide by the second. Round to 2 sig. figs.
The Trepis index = 0.10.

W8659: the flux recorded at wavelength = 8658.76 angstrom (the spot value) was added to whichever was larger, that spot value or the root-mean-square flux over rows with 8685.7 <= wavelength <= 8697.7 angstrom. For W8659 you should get 5.17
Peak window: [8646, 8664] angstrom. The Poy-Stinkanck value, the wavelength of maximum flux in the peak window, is 8660.75 angstrom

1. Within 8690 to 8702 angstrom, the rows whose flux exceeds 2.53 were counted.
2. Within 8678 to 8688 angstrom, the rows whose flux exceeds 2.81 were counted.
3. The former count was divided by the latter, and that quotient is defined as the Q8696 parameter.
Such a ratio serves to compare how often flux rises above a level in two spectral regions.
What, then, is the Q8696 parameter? 1.7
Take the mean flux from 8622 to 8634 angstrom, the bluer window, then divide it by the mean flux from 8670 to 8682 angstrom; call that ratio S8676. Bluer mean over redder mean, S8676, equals 1.02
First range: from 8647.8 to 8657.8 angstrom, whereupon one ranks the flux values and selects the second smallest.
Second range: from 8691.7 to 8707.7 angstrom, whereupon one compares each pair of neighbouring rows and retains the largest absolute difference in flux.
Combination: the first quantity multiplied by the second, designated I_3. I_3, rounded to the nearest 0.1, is 1.9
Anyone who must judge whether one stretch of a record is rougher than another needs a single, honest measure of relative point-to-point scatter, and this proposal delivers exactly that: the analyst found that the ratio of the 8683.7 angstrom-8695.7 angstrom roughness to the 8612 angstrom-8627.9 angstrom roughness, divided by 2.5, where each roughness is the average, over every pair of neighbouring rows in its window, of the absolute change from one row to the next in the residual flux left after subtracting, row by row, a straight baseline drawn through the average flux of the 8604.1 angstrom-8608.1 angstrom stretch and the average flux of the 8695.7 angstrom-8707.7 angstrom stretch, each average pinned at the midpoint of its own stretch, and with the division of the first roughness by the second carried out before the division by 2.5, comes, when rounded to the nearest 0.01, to 0.49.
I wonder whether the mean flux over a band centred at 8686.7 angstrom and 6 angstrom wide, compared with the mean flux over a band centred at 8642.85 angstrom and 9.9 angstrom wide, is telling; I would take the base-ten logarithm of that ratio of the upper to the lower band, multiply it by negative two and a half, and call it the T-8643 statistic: 0.00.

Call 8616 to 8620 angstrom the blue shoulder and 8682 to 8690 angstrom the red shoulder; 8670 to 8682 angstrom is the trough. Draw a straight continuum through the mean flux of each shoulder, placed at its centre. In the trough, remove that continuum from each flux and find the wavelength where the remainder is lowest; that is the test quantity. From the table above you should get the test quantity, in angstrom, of 8678.72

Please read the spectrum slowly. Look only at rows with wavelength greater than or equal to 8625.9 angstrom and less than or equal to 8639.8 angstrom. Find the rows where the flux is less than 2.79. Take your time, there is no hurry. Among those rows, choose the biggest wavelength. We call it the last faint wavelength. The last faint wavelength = 8638.85 angstrom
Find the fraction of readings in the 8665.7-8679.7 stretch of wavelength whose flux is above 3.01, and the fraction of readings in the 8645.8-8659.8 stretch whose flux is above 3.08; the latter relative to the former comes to 2.0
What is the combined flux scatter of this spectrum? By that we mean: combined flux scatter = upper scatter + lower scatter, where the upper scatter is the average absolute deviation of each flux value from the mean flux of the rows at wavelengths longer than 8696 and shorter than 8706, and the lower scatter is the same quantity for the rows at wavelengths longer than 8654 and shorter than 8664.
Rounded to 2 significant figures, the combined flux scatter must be 0.93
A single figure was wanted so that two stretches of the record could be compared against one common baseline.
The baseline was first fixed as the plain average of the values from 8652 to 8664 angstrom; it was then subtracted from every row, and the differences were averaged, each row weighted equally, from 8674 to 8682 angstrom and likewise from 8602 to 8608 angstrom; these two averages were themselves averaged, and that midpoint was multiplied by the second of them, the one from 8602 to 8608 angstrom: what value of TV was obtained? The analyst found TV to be -0.010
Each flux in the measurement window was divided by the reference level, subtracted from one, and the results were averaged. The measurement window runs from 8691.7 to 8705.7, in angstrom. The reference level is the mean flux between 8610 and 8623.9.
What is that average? -0.14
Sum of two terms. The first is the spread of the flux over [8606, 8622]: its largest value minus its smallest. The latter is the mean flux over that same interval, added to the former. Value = 4.09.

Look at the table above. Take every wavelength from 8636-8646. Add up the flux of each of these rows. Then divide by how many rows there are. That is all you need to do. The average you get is 2.77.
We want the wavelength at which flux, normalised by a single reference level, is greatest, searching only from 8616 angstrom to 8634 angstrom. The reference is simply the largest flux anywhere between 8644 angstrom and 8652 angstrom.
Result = 8626.92 angstrom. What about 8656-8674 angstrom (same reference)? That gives 8660.75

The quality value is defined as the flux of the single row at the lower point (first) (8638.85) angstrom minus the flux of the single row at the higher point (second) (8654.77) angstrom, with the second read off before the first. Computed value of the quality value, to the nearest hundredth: 0.02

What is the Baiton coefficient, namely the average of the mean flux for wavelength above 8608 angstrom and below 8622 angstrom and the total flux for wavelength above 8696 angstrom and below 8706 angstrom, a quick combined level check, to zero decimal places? 9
